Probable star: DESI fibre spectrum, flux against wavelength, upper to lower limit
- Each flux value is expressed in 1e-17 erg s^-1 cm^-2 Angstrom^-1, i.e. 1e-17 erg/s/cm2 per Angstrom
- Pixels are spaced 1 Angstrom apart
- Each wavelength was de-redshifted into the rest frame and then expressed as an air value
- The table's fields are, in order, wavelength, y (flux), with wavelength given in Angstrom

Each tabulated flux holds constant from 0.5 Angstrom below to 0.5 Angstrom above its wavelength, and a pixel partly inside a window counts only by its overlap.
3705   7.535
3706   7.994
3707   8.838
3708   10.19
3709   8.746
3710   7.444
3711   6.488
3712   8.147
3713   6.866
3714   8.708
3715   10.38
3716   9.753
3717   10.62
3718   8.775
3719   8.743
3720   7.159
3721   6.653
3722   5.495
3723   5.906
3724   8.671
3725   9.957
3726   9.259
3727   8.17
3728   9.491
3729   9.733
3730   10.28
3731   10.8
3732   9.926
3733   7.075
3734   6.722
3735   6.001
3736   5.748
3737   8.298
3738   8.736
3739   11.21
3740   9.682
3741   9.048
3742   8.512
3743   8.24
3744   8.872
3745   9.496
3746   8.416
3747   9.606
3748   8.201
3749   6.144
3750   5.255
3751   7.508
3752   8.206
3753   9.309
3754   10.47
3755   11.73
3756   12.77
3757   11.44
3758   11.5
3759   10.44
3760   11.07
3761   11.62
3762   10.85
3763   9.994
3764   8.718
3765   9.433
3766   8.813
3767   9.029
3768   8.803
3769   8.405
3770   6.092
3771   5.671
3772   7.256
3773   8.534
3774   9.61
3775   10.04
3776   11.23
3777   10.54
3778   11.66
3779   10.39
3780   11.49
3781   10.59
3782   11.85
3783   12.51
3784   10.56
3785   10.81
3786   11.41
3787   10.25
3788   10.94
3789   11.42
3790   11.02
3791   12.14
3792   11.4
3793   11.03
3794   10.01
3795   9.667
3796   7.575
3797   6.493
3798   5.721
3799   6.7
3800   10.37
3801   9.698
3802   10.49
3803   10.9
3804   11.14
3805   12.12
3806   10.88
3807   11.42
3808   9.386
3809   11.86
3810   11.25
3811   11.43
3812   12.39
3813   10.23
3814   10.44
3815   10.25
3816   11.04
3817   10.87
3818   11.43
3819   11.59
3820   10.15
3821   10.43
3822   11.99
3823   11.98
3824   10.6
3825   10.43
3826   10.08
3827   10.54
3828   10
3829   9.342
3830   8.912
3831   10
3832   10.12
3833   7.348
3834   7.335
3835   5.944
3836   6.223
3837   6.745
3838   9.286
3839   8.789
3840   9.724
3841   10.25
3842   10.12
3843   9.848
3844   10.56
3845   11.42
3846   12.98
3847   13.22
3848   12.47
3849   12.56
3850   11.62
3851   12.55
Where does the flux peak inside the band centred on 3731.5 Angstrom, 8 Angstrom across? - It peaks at 3731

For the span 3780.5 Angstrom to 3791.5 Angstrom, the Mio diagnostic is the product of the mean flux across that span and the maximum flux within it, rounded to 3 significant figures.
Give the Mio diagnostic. 140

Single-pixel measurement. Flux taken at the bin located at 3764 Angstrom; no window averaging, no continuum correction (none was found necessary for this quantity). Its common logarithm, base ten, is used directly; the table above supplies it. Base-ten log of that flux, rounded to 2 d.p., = 0.94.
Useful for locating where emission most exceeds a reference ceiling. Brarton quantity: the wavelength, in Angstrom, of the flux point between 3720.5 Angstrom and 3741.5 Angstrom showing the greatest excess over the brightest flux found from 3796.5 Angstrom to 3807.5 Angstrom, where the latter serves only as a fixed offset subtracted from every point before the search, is 3739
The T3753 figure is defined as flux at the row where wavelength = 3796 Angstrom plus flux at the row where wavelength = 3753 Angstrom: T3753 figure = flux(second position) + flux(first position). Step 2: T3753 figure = 17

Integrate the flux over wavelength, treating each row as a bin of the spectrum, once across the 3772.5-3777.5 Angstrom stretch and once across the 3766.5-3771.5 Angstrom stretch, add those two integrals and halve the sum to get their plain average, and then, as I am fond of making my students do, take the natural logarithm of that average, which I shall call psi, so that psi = 3.78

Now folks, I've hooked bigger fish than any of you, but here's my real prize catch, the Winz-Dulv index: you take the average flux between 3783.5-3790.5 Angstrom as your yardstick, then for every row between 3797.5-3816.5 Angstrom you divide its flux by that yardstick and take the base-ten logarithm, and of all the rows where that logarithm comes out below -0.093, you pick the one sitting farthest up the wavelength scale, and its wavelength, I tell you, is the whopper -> 3799 Angstrom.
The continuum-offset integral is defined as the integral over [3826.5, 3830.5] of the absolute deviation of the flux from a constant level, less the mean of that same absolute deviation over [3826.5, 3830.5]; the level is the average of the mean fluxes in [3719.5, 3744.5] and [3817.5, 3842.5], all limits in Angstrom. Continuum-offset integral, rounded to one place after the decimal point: 2.3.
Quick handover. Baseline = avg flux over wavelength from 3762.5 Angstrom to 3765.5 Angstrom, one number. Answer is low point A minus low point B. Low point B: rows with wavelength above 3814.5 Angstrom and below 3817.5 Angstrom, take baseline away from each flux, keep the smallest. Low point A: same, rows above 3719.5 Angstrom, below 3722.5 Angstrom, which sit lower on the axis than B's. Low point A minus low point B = -4.8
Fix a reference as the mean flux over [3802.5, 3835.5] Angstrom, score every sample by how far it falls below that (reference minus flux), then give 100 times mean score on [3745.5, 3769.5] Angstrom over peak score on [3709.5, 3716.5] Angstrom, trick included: 24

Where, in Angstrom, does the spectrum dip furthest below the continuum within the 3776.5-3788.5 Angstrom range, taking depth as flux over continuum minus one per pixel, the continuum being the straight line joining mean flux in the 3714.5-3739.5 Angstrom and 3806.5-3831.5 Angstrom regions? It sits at 3787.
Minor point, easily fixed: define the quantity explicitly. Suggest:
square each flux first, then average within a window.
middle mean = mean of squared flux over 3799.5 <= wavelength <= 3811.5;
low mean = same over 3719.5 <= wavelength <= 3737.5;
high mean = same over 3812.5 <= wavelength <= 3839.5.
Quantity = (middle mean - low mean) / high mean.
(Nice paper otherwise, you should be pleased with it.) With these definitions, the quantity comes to 0.53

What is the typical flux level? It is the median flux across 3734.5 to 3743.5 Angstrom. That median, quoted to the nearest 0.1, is 8.5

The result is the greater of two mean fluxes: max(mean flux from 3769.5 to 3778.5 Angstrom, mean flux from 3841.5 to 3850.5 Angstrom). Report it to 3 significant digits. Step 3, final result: 11.6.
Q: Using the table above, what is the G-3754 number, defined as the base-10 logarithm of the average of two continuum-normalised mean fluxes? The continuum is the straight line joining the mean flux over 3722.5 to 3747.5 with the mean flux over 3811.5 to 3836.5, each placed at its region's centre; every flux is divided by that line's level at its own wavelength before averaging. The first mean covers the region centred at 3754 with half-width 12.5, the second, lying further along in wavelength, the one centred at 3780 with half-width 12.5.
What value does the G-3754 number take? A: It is 0.029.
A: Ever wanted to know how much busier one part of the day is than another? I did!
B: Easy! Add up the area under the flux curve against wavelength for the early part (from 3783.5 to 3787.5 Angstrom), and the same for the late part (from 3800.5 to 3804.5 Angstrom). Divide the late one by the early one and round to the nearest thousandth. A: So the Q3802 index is 0.981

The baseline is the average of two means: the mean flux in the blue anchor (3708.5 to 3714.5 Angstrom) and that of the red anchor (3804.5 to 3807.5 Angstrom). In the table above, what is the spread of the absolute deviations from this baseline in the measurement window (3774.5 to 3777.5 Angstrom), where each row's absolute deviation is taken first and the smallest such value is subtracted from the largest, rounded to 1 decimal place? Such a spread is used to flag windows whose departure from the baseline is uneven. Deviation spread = 1.2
